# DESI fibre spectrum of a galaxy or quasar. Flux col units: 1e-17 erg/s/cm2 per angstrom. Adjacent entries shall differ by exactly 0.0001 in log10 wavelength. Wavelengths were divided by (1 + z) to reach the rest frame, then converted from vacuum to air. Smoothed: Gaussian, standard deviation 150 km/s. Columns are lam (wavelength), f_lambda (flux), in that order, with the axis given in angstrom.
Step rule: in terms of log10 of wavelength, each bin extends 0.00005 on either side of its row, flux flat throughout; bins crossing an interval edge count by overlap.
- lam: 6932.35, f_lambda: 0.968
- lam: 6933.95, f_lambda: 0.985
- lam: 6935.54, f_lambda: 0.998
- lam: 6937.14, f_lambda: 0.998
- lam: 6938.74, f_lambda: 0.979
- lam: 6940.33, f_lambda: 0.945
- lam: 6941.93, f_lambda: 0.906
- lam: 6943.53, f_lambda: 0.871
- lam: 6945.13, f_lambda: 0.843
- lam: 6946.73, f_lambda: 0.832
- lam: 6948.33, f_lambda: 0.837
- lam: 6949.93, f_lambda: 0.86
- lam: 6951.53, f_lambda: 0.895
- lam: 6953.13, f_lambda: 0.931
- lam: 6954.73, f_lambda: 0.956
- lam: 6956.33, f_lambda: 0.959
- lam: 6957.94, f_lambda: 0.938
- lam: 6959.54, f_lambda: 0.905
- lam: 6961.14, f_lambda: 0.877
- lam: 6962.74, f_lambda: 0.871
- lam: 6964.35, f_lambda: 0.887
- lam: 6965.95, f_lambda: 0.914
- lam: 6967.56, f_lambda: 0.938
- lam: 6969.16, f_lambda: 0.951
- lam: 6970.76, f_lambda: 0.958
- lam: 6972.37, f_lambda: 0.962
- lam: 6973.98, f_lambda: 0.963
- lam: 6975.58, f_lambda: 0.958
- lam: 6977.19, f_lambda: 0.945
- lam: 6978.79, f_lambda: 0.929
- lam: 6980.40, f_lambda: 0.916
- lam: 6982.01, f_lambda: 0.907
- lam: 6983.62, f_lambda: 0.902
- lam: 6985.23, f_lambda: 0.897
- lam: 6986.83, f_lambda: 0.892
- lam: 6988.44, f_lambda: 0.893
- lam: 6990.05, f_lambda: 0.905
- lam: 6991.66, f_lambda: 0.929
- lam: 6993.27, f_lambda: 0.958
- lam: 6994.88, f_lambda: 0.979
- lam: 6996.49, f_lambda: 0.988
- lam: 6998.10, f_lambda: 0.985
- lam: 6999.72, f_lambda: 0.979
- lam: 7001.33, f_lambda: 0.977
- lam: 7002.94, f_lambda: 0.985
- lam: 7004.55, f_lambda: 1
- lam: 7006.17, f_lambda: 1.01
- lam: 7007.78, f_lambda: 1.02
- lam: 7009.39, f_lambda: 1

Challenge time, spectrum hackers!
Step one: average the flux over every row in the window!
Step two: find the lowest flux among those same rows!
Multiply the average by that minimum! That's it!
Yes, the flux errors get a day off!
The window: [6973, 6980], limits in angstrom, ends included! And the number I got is 0.88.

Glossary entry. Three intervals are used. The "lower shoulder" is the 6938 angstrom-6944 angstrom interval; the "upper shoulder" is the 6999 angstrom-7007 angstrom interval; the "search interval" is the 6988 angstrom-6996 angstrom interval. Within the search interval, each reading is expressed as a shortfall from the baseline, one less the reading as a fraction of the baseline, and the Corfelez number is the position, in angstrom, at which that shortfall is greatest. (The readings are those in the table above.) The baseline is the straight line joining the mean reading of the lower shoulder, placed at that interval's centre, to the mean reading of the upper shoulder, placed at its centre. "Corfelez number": 6988.44 angstrom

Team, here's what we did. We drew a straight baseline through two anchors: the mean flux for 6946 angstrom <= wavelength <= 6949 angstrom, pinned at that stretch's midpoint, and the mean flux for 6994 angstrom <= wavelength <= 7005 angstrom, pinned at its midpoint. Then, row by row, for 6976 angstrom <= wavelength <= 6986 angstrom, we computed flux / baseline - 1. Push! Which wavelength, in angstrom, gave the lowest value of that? 6985.23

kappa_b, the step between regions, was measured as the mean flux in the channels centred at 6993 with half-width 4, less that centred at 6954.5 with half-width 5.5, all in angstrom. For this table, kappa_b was 0.03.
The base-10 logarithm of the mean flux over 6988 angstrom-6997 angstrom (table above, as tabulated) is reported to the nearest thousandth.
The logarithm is -0.026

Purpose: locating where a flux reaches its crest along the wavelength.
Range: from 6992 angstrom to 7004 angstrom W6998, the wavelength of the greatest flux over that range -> 6996.49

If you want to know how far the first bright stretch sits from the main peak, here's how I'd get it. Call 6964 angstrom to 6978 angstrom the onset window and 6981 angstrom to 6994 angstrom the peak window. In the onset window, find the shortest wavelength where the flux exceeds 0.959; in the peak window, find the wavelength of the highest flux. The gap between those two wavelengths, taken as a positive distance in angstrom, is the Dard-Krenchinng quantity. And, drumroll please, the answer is 20.9 angstrom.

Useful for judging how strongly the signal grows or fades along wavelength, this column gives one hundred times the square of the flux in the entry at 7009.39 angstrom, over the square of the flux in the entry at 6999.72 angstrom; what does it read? 104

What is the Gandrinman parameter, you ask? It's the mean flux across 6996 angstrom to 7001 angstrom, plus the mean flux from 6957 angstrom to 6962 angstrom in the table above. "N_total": 1.89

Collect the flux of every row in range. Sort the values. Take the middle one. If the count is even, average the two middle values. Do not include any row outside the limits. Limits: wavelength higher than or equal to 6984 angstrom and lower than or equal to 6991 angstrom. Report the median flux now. 0.895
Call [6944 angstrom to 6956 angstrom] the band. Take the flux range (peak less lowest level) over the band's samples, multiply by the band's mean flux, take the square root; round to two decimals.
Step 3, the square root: 0.33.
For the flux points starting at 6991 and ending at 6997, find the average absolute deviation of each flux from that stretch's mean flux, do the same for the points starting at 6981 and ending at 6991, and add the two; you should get 0.03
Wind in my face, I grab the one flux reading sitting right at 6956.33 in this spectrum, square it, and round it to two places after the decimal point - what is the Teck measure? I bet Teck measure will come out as 0.92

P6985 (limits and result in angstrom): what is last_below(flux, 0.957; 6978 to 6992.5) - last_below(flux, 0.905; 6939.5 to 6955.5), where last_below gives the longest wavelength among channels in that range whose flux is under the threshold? 40.1 angstrom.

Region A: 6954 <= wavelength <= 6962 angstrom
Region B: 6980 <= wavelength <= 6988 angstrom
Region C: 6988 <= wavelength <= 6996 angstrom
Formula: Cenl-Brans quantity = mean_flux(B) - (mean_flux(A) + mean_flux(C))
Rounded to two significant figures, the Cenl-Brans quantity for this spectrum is -0.96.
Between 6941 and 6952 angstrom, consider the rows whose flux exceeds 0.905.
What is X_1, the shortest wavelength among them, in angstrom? 6941.93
